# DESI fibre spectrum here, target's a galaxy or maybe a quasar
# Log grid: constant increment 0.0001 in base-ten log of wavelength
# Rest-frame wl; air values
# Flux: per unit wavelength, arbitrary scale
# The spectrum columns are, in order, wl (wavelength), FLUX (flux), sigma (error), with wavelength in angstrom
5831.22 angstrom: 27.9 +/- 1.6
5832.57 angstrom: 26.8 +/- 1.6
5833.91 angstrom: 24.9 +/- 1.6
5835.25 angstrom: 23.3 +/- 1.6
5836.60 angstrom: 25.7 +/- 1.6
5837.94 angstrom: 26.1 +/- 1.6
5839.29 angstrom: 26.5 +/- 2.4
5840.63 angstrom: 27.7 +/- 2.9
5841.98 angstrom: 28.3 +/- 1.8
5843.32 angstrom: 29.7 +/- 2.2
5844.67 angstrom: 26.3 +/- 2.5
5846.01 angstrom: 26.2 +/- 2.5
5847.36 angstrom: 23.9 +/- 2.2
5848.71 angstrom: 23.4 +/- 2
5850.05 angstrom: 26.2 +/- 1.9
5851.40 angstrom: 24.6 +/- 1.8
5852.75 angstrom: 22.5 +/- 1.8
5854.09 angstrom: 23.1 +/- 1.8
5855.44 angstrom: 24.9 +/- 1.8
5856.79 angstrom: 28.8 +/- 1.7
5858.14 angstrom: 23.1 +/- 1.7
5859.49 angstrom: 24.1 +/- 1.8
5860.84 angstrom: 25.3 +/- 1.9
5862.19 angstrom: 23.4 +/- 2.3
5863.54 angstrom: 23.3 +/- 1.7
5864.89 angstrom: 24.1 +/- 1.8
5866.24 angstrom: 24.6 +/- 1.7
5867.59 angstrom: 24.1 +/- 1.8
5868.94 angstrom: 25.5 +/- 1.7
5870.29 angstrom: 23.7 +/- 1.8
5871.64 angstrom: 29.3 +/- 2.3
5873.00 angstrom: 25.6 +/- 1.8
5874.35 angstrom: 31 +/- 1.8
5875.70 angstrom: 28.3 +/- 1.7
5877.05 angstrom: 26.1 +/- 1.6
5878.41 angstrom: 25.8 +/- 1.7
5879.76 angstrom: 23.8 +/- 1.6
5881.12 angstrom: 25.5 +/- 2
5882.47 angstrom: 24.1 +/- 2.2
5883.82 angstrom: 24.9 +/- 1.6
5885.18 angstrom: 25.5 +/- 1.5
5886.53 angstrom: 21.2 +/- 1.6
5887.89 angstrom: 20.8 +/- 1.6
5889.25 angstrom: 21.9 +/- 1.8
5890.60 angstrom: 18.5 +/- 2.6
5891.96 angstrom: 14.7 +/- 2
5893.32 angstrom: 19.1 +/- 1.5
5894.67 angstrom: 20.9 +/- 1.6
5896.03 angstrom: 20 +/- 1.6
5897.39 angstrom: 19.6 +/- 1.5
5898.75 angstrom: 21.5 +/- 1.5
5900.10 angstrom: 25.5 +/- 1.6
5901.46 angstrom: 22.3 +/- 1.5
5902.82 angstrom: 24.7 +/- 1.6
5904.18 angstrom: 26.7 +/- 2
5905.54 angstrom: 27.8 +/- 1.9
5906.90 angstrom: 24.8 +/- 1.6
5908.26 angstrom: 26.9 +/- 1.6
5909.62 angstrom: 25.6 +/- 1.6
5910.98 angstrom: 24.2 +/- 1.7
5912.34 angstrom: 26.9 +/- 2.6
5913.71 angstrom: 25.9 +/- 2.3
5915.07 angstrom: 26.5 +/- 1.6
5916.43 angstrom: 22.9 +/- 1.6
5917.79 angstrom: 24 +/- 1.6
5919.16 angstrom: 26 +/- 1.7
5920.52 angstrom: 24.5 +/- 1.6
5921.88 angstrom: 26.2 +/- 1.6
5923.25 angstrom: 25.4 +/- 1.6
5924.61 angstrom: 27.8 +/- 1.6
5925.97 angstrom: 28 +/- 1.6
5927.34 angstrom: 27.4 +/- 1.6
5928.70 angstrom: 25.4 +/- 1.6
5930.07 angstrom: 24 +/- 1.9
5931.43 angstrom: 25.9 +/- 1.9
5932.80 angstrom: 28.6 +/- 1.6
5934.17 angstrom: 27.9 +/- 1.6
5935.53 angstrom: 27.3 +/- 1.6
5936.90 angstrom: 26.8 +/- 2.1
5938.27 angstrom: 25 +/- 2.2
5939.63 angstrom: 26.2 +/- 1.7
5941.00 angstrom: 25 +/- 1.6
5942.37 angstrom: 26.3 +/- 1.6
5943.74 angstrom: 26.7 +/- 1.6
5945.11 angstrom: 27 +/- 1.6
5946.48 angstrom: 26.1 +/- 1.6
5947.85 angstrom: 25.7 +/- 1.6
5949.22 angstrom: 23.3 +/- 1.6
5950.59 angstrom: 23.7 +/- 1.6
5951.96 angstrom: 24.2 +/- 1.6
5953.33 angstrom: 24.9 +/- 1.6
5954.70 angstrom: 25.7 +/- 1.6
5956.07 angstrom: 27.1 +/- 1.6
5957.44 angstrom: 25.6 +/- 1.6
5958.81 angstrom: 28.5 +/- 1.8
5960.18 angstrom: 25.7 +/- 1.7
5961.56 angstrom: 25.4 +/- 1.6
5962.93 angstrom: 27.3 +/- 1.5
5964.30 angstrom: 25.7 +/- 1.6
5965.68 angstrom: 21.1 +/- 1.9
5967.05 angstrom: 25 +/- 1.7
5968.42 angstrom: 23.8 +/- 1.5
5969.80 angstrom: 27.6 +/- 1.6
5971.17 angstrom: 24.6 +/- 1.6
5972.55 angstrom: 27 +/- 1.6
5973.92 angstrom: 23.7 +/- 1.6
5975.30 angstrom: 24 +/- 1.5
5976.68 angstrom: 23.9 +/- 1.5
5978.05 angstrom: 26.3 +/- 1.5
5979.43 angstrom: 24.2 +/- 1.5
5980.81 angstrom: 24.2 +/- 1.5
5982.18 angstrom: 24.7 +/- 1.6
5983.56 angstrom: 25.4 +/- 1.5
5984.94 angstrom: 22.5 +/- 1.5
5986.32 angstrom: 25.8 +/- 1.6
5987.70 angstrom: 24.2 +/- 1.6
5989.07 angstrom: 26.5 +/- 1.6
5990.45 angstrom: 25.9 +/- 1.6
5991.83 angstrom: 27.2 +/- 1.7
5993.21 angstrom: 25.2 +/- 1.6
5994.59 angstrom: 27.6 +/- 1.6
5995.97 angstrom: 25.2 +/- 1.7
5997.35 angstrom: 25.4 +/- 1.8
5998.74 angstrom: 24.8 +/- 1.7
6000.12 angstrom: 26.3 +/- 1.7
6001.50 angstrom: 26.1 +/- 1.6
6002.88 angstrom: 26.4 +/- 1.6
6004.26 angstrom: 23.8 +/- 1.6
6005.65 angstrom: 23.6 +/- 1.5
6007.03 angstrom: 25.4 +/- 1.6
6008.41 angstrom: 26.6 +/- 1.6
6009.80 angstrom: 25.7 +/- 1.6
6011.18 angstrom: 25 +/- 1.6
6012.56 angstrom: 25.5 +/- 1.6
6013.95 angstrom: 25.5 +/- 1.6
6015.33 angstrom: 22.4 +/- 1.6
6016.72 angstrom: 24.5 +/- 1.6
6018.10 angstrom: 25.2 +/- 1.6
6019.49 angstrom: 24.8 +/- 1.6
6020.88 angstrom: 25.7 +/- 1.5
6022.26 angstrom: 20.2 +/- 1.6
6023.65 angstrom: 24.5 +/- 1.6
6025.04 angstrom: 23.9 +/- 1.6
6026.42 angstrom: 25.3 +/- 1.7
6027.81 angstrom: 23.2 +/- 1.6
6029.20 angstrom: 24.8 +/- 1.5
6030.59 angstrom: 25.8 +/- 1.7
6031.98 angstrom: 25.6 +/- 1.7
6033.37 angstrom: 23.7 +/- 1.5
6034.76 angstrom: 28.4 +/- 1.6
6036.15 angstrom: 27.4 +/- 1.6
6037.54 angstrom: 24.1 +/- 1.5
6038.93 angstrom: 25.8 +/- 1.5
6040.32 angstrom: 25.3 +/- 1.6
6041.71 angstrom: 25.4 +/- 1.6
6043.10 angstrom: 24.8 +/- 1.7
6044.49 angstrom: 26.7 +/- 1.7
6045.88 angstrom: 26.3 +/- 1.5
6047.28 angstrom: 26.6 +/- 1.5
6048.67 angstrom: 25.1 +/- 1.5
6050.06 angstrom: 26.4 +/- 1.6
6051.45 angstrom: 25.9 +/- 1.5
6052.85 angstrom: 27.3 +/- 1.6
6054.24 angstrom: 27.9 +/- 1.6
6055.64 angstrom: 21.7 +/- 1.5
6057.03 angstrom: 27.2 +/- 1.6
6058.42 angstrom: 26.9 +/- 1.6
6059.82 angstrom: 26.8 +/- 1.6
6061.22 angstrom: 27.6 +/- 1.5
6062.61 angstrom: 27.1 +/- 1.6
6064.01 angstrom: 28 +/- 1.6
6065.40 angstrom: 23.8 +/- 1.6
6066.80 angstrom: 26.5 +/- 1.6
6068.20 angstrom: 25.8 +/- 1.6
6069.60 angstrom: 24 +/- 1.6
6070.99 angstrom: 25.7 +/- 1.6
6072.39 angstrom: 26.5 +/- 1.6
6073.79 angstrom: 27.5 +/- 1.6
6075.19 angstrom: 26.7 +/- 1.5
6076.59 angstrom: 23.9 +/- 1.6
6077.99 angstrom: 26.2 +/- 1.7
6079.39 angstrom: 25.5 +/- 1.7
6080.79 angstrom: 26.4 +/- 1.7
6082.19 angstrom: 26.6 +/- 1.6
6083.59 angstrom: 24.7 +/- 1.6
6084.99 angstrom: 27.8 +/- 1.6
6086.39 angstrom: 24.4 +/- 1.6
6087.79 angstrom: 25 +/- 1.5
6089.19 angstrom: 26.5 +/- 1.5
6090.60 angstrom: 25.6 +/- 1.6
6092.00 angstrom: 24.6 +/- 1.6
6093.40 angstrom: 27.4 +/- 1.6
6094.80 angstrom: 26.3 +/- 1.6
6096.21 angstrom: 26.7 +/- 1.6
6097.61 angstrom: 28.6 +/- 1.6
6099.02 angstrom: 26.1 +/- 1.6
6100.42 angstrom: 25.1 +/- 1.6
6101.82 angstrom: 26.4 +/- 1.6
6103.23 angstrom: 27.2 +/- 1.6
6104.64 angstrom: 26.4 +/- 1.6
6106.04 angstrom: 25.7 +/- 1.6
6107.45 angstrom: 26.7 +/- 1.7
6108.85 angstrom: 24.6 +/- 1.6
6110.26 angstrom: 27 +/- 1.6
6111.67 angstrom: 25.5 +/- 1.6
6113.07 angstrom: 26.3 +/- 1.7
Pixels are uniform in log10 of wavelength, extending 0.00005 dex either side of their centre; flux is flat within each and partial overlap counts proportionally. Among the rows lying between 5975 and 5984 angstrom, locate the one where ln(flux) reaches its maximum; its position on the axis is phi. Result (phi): 5978.05 angstrom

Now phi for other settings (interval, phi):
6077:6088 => 6084.99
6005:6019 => 6008.41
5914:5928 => 5925.97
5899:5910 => 5905.54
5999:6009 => 6008.41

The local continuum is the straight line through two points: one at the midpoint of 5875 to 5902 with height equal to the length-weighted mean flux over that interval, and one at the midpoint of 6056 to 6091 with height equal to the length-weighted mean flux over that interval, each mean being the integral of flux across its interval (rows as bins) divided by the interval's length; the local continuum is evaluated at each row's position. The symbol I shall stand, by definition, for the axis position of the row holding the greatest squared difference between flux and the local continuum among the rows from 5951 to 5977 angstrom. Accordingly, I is 5958.81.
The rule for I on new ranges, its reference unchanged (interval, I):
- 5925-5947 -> 5932.80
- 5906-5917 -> 5908.26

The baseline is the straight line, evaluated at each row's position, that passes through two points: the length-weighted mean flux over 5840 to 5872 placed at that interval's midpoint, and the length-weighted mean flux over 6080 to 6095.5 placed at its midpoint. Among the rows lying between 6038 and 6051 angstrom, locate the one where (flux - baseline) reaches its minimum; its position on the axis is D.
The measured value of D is 6043.10 angstrom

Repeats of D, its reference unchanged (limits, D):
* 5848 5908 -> 5891.96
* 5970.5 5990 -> 5984.94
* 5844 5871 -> 5852.75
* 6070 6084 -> 6076.59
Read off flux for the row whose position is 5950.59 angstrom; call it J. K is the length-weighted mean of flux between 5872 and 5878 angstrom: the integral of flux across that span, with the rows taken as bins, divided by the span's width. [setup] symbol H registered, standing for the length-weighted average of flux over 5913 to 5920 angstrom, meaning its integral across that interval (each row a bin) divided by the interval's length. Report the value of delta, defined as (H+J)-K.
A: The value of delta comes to 21.0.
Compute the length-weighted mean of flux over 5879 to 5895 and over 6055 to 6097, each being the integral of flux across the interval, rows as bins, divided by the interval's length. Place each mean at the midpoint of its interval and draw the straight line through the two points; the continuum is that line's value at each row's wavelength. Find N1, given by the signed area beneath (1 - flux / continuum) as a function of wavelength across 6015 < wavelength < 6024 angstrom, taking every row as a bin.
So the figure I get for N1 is 0.29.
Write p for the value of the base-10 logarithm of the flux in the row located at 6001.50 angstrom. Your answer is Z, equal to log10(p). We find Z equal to 0.151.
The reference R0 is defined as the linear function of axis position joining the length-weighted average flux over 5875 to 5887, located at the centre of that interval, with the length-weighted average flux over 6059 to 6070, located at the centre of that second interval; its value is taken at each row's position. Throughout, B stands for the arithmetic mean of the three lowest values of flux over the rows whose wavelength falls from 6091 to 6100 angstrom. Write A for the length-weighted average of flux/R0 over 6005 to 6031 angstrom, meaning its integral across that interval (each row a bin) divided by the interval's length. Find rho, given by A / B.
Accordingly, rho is 0.037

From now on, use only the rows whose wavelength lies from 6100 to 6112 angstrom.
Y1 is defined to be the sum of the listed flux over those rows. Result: 235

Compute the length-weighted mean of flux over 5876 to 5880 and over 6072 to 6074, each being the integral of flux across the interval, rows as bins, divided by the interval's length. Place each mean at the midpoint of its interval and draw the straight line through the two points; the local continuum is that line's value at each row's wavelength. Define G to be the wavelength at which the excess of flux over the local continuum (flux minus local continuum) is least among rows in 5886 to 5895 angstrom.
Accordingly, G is 5891.96 angstrom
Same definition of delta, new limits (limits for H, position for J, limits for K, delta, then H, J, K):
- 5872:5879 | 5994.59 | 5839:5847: 27.7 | 27.4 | 27.6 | 27.4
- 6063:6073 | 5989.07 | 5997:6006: 27.1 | 25.8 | 26.5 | 25.2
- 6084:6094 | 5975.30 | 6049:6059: 23.7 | 25.9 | 24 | 26.2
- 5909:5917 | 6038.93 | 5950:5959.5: 25.4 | 25.4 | 25.8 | 25.7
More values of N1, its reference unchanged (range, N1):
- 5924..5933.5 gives -1.68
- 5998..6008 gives -0.36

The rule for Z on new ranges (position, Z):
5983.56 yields 0.148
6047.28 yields 0.154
